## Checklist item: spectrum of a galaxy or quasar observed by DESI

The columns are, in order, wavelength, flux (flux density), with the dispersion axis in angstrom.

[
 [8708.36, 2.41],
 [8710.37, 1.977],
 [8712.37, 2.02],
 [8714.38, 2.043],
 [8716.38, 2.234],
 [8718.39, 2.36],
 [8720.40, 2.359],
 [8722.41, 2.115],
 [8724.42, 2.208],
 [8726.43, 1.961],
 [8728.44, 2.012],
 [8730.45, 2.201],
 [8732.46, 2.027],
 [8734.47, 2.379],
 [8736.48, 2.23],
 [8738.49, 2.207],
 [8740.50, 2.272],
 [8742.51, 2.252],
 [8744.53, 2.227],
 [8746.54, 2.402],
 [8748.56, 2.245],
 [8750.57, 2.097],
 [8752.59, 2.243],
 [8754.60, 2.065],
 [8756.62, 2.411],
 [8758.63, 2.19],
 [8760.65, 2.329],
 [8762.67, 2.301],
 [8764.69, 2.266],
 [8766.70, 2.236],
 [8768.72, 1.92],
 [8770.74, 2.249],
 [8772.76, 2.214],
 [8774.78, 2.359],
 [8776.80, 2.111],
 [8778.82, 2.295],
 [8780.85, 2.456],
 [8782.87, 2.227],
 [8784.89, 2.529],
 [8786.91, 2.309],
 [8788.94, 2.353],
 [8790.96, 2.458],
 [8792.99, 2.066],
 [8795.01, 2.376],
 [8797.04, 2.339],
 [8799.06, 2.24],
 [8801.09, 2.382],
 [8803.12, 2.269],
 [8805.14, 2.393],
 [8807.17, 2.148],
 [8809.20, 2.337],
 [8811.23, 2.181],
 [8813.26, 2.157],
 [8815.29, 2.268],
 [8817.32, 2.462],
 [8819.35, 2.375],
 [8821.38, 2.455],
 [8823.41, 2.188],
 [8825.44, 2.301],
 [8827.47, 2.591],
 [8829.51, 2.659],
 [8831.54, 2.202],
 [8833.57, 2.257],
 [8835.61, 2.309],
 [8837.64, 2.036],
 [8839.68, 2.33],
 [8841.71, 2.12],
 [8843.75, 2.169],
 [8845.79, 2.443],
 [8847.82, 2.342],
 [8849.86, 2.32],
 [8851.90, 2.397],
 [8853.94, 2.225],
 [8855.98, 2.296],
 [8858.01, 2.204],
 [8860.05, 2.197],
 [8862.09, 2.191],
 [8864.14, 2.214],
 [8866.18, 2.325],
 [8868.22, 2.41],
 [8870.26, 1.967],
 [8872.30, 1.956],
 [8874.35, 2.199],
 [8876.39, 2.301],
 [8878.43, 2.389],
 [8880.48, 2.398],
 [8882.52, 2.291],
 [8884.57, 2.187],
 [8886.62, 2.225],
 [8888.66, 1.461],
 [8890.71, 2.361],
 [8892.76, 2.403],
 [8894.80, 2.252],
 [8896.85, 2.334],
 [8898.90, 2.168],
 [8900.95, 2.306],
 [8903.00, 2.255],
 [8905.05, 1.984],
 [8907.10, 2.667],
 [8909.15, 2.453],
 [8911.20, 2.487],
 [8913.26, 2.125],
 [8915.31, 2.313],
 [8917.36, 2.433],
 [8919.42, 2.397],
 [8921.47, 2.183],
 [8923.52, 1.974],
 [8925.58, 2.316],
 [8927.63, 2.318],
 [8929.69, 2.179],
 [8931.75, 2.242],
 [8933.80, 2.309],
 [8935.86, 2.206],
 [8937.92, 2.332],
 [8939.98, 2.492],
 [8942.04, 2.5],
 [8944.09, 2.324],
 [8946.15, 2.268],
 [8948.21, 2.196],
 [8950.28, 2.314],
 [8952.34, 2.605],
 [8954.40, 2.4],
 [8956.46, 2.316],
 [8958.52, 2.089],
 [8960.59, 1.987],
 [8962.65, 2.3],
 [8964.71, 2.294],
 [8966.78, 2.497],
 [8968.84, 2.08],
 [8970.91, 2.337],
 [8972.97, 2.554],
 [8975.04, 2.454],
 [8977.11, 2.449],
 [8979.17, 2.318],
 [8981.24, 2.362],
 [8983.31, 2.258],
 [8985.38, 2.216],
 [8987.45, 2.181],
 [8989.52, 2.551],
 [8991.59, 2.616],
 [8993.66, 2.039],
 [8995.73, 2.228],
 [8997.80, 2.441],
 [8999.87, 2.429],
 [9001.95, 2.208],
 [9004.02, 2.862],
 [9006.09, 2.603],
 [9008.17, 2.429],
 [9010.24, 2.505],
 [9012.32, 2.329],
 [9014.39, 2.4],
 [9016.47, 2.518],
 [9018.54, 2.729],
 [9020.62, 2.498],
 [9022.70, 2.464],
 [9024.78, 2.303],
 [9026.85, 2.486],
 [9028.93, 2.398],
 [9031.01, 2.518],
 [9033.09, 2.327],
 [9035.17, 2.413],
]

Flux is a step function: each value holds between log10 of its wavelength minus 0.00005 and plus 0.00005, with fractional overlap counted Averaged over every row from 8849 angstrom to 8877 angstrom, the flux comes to 2.23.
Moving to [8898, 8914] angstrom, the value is 2.31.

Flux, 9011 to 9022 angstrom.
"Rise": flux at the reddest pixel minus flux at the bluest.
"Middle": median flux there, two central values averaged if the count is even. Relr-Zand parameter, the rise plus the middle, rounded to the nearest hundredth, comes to 2.67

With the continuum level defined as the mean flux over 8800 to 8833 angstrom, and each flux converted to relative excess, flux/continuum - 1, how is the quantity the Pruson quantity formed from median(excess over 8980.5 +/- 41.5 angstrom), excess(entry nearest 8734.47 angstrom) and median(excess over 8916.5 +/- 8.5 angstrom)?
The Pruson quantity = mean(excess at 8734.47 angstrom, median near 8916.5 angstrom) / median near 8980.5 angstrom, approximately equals 1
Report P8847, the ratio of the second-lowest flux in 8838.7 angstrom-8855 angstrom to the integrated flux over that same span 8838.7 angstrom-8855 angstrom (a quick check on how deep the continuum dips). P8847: 0.0580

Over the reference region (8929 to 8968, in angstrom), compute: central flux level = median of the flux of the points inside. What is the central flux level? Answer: 2.31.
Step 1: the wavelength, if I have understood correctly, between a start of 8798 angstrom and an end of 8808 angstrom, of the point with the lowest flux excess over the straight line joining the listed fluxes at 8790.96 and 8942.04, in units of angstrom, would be 8807.17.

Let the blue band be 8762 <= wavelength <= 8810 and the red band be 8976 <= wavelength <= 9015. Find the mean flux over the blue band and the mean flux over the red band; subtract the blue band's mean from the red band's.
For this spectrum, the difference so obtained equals 0.11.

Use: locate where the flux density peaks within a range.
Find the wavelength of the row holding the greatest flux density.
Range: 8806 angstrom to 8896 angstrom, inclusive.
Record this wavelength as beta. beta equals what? 8829.51 angstrom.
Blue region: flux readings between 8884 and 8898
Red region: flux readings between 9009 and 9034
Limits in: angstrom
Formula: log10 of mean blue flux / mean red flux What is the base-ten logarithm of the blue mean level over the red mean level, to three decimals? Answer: -0.053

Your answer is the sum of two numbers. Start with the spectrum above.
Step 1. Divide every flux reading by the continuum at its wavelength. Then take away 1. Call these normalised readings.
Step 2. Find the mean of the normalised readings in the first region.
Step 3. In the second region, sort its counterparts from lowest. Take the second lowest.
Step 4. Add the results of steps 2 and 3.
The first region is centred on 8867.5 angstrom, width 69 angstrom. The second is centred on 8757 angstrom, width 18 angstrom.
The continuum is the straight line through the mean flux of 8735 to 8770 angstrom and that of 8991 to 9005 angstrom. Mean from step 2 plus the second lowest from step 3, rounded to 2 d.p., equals -0.09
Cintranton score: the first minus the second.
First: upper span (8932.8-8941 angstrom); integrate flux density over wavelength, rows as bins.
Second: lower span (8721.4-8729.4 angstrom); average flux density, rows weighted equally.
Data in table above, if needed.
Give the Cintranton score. 17.1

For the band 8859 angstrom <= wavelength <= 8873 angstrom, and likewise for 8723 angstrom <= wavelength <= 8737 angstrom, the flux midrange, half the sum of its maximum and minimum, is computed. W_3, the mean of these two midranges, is 2.18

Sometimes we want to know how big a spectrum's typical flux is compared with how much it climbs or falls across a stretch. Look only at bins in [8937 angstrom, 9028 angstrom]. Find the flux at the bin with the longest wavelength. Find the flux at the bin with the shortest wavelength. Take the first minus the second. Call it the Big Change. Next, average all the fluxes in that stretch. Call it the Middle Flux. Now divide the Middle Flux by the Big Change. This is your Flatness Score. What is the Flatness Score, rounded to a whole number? 15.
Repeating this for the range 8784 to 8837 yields -11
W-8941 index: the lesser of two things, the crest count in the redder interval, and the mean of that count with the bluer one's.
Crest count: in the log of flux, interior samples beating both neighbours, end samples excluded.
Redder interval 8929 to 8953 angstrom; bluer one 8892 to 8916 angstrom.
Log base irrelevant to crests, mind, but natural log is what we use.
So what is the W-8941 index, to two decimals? 2.00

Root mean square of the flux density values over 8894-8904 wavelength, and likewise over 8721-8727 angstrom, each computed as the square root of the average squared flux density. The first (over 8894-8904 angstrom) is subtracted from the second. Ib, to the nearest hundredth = -0.17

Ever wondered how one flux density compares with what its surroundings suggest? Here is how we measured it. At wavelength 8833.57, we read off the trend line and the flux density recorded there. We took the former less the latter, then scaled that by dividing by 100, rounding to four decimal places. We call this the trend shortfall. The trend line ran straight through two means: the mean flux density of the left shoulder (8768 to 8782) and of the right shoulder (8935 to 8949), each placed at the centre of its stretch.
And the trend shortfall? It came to 0.0001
